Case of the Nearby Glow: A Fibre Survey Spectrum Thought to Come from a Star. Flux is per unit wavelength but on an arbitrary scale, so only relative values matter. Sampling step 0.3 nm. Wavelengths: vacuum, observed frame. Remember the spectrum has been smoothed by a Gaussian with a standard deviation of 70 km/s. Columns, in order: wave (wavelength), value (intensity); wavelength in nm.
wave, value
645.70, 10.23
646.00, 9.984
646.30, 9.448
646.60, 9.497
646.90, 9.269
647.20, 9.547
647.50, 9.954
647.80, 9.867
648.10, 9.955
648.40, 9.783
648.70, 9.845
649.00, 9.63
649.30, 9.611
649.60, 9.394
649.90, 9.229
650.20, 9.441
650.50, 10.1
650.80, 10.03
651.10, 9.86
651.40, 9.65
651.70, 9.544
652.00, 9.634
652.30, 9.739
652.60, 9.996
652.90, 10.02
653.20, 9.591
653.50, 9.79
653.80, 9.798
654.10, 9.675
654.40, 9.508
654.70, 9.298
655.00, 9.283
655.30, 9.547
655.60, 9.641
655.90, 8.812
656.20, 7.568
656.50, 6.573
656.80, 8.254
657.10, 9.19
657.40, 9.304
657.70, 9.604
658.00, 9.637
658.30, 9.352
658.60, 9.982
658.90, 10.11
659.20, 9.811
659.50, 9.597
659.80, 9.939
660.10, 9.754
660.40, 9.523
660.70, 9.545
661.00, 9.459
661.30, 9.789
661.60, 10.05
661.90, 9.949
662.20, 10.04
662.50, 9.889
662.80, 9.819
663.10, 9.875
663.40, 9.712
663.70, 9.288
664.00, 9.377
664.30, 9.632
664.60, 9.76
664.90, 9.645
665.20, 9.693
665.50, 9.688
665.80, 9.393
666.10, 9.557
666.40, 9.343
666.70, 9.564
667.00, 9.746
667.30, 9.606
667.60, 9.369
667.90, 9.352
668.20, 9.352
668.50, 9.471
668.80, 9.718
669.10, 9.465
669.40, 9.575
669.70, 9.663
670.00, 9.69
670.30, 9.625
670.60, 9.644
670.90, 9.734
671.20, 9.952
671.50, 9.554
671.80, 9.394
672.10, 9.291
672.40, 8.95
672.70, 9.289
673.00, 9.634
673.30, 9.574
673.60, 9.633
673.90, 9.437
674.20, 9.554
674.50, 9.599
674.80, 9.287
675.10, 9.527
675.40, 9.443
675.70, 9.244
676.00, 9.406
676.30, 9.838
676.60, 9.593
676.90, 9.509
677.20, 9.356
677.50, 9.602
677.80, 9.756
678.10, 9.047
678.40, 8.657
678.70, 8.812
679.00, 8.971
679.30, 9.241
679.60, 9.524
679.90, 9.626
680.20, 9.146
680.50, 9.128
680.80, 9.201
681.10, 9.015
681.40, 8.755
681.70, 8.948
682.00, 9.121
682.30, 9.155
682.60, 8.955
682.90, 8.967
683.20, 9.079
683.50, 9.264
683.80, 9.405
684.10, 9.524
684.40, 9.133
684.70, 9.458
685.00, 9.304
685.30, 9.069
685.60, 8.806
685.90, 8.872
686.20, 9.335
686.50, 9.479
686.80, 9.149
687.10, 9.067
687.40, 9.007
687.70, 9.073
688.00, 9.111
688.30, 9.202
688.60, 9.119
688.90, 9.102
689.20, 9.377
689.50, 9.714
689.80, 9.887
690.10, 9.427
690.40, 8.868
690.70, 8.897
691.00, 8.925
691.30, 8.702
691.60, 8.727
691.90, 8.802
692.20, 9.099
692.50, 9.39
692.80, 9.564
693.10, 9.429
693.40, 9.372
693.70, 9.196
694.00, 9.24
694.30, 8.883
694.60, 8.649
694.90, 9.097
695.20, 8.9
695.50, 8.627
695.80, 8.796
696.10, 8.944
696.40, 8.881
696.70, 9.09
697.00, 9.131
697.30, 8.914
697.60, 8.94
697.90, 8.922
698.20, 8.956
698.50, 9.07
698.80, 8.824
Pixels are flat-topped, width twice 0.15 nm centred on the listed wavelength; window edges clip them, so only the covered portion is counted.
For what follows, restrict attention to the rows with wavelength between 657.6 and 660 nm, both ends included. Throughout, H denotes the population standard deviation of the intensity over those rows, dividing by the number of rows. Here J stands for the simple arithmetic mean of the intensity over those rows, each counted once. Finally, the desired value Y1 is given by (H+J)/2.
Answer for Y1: 4.99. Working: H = 0.23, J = 9.8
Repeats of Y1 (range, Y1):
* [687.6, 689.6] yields 4.73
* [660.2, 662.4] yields 5.00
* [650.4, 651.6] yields 5.04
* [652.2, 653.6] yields 4.99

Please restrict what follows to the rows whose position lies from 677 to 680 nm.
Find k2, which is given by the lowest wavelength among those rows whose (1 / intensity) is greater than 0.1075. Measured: 678.10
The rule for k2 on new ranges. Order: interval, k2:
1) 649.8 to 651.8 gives 649.90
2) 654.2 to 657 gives 654.70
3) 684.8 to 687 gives 685.30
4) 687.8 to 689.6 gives 688.00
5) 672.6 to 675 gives 672.70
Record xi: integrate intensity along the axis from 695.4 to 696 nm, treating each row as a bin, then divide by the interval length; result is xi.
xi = 8.74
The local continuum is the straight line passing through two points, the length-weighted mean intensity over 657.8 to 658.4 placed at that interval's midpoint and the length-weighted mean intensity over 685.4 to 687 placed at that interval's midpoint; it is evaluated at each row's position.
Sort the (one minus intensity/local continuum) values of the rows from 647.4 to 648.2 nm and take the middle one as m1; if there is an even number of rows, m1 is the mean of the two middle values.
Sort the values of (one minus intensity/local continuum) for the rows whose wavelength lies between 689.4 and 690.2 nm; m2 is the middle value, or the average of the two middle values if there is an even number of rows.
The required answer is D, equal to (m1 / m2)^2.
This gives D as 0.2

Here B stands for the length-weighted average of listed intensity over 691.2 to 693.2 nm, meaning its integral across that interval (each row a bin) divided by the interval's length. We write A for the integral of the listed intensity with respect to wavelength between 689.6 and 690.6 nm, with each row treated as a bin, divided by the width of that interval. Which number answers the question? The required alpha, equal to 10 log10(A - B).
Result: -6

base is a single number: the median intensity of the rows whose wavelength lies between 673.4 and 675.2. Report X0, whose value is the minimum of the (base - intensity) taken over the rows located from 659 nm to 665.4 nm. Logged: -0.51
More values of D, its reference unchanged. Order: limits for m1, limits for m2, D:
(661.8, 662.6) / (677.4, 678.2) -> 1.8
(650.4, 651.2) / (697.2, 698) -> 94.4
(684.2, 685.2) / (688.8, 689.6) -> 0.3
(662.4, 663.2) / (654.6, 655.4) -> 2.7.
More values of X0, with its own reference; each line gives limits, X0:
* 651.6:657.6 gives -0.48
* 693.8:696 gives 0.30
